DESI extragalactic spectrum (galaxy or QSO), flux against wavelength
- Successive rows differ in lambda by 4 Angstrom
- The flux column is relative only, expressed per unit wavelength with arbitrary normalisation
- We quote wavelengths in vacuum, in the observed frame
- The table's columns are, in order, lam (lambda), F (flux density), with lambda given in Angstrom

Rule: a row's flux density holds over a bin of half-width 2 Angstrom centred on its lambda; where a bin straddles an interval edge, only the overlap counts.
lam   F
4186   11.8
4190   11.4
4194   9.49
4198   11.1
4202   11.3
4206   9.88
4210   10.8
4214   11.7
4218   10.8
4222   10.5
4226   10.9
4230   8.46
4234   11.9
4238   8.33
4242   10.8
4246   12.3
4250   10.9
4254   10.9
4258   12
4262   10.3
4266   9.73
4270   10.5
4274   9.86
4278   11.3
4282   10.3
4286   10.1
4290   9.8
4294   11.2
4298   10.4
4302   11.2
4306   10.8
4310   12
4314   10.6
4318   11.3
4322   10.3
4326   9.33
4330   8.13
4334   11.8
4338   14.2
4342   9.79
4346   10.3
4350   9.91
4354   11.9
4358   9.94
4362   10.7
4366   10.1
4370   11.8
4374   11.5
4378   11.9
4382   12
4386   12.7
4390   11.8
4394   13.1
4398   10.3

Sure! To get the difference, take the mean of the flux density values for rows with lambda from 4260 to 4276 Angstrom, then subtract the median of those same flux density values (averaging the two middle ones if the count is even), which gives 0.02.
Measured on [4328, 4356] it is 0.56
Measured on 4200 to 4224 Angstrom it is 0.03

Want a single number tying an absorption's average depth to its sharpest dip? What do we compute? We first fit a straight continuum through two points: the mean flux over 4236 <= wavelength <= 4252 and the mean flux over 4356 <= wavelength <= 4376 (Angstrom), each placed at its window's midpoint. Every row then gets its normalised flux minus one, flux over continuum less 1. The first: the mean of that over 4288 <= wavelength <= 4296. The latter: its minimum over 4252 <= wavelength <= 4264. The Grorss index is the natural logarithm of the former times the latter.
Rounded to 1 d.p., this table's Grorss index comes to -7.6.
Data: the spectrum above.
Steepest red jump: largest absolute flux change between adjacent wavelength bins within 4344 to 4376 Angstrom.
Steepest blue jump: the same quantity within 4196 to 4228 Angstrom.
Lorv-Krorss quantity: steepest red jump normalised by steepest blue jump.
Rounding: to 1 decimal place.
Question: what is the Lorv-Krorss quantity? 1.4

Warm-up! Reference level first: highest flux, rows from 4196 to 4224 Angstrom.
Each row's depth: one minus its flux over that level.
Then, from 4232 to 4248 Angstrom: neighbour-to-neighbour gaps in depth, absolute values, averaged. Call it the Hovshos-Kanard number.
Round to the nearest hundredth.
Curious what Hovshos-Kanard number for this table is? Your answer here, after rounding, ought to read 0.21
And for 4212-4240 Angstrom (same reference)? 0.16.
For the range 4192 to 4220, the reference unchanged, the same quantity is 0.08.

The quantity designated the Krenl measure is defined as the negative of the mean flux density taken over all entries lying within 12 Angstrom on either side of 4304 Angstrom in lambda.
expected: -11.0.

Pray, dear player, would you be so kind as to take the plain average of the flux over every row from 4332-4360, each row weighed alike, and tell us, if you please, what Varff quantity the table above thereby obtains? 11.1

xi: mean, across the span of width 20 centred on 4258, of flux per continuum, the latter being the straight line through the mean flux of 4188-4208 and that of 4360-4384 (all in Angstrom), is 0.99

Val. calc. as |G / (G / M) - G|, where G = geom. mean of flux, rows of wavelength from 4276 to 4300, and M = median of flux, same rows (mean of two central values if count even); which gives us 0.15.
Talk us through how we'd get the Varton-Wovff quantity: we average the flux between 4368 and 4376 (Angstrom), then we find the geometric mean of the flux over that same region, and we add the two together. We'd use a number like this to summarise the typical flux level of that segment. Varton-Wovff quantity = 23.3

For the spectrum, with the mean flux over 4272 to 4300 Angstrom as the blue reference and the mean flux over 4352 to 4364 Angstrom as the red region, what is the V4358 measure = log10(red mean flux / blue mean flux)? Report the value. 0.017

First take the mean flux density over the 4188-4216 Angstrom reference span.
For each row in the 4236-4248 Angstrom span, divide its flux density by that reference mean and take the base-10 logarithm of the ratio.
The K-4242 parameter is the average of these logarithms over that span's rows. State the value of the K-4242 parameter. -0.019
